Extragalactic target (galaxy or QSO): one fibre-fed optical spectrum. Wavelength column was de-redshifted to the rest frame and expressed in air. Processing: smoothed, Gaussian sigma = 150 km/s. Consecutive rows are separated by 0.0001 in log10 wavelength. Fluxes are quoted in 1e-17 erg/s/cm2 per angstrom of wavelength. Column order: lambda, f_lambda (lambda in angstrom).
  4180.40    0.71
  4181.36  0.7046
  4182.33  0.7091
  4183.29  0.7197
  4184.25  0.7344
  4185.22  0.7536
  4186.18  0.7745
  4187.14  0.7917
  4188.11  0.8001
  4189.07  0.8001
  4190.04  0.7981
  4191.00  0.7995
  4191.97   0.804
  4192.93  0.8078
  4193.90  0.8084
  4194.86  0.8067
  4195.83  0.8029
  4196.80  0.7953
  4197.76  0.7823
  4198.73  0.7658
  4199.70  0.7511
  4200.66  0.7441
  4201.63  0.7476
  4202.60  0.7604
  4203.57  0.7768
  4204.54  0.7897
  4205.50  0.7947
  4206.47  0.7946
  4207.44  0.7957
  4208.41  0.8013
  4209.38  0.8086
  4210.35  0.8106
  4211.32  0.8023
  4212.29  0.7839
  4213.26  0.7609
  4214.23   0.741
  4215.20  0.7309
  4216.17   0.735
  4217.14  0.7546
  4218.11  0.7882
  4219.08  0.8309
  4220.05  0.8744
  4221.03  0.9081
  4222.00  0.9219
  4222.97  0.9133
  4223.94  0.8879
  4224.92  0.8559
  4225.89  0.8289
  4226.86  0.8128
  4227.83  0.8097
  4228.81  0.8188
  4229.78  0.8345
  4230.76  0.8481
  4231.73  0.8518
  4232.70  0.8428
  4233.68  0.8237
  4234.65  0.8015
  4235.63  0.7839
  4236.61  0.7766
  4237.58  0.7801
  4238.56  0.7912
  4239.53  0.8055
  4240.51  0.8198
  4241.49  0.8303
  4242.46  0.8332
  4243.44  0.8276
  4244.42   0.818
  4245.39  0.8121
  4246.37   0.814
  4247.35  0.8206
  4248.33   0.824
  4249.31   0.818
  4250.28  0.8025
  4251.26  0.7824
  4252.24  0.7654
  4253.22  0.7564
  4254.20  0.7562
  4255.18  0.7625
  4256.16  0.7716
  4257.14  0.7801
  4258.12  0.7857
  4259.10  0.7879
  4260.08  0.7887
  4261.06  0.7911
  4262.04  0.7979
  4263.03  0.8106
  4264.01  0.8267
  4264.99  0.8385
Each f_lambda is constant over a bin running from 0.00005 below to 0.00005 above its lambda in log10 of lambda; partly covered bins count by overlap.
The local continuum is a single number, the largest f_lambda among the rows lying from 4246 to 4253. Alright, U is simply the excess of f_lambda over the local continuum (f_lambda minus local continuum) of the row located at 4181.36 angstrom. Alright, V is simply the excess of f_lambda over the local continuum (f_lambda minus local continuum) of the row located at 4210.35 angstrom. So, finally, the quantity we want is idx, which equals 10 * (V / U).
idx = 1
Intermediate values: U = -0.12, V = -0.01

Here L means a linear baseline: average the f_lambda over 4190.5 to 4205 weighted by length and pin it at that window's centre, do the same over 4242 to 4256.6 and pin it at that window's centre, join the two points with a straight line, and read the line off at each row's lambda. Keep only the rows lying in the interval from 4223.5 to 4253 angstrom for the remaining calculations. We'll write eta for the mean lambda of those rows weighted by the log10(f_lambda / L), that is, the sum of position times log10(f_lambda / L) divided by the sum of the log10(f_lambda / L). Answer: 4232.5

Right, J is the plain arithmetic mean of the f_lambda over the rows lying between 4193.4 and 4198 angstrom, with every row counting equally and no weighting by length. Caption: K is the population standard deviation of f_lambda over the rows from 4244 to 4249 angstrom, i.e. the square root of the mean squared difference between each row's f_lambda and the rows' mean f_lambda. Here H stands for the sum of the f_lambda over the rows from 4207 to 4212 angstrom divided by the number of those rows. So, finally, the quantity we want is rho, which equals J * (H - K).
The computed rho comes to 0.64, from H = 0.80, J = 0.799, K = 0.0043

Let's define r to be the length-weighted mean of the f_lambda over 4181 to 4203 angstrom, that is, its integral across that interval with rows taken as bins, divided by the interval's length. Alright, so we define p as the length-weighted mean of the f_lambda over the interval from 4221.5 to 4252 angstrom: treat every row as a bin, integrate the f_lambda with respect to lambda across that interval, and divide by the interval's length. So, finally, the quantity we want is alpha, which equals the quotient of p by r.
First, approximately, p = 0.825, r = 0.77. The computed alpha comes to 1.07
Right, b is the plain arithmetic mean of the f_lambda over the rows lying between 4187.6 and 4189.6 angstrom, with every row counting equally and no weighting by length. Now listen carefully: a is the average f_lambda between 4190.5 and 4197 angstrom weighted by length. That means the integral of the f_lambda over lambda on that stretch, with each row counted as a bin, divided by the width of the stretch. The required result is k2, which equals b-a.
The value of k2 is -0.004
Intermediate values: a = 0.804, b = 0.800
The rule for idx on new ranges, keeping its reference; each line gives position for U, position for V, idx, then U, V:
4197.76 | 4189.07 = 6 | -0.04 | -0.02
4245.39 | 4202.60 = 53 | -0.01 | -0.06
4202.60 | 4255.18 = 10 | -0.06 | -0.06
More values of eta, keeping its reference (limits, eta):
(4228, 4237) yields 4230.9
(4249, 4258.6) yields 4255.0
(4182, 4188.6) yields 4182.7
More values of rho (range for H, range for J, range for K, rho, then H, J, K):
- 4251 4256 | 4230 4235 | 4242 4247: 0.63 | 0.76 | 0.834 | 0.0081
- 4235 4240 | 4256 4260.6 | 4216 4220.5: 0.58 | 0.79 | 0.783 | 0.0507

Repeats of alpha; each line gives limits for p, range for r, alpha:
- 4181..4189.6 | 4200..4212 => 0.96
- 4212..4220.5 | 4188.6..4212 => 0.99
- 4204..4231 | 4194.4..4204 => 1.06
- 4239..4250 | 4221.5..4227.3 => 0.94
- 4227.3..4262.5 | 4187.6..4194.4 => 1.00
